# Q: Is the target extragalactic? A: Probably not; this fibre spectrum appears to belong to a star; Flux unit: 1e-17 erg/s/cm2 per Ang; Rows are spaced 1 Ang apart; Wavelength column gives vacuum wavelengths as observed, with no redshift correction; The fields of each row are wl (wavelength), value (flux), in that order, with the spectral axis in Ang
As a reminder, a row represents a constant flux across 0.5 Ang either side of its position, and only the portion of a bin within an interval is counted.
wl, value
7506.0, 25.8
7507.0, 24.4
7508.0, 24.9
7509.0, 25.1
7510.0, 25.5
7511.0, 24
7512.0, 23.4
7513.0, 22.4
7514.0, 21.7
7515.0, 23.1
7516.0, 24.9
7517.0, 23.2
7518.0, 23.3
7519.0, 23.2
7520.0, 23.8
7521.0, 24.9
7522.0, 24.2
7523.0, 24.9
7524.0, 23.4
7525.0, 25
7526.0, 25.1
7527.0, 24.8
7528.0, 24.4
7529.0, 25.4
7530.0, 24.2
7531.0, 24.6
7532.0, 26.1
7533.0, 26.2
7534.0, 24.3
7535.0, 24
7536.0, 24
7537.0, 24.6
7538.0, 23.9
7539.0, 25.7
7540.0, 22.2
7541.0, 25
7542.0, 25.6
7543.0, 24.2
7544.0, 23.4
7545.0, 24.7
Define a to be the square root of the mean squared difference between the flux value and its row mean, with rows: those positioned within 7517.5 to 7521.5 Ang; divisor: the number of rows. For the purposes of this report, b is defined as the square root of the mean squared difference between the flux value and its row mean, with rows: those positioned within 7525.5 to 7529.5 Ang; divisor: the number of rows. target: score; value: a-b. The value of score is 0.3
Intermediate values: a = 0.7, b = 0.37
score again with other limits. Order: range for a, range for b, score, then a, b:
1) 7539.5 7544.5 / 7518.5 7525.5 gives 0.5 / 1.2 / 0.70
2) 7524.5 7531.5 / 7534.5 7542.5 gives -0.7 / 0.4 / 1.06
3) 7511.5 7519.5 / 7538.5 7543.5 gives -0.4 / 0.9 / 1.29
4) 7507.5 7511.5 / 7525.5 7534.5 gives -0.2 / 0.5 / 0.71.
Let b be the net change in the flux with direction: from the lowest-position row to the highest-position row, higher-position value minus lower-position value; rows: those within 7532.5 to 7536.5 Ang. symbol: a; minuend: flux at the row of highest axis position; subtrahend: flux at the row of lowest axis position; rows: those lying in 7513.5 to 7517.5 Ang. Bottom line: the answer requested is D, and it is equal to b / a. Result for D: -1.5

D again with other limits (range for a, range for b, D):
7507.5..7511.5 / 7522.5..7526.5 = -0.2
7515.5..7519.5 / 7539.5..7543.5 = -1.2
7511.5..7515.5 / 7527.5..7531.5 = -0.7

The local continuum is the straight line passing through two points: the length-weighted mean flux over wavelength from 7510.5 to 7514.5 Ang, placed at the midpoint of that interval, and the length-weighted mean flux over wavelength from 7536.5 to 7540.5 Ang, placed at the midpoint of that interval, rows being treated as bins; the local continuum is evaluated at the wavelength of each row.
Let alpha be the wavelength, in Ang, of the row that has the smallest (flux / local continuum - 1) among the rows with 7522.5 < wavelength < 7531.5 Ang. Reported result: 7524.0 Ang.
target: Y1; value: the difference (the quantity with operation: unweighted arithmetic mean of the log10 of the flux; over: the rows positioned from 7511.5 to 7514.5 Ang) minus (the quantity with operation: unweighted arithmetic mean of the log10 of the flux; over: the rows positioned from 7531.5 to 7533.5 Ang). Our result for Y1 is -0.065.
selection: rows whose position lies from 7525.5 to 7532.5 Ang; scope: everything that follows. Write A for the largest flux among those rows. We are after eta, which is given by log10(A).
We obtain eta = 1.42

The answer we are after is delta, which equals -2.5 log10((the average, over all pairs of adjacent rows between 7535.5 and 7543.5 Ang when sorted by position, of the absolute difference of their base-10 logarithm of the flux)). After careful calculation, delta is 3.8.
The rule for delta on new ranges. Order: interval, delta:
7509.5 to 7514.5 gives 4.4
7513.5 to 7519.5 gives 4.3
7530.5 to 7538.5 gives 4.7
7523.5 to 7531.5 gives 4.7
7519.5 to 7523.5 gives 4.6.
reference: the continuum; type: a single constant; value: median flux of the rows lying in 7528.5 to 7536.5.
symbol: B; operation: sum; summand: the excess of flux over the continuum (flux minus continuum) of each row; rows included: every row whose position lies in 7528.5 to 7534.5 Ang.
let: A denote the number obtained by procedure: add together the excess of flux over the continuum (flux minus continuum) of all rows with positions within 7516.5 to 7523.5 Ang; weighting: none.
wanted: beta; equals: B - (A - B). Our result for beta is 12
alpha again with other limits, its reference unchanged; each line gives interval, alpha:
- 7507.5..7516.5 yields 7514.0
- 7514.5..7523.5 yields 7519.0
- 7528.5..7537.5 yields 7536.0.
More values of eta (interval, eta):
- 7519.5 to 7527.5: 1.40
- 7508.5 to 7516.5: 1.41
